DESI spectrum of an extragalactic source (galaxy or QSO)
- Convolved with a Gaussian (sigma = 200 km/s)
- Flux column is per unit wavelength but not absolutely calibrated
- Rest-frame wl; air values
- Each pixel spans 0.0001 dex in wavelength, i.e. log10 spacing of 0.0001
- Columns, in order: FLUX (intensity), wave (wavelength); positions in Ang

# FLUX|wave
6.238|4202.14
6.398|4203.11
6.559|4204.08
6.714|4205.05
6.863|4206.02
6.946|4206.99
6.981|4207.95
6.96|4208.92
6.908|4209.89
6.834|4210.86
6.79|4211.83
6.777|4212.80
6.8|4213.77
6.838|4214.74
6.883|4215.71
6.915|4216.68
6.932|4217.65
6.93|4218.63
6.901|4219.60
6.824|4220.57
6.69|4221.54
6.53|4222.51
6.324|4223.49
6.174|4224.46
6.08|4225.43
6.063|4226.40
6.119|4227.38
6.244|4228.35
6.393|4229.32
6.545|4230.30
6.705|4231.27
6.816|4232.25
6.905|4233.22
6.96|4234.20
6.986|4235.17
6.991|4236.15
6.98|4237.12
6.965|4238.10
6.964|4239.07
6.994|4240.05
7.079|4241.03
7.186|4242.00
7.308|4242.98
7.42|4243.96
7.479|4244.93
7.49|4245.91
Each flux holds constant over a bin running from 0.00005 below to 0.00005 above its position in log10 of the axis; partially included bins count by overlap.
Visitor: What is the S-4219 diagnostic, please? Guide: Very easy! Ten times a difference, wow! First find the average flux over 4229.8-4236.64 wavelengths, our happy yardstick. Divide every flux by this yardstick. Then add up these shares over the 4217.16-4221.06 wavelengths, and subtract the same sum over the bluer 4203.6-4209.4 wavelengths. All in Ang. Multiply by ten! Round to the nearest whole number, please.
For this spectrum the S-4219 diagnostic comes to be -20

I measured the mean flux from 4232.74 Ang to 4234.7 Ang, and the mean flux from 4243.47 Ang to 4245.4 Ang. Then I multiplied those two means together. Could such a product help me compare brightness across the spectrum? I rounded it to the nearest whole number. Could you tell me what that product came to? 52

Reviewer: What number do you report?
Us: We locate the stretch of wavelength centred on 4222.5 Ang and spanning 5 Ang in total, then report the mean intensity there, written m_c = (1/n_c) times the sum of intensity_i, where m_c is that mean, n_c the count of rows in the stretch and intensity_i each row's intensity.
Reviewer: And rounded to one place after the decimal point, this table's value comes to 6.5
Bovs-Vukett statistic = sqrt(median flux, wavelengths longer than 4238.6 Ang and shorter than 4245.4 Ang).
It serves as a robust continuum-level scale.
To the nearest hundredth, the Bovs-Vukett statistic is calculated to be 2.68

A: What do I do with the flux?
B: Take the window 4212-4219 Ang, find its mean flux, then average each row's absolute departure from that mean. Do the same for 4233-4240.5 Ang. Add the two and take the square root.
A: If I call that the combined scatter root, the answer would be 0.27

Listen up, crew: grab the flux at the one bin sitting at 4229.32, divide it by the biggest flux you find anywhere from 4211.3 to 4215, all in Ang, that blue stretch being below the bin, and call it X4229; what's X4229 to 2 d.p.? 0.93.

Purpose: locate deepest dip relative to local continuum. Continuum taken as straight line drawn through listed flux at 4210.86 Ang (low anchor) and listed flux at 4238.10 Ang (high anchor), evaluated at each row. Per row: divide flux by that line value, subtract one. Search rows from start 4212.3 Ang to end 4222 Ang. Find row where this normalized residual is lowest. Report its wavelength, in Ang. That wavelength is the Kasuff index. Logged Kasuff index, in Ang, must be 4221.54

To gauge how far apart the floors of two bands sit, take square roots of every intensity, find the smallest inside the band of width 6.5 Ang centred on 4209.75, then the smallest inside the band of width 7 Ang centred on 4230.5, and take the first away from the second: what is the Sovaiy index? -0.13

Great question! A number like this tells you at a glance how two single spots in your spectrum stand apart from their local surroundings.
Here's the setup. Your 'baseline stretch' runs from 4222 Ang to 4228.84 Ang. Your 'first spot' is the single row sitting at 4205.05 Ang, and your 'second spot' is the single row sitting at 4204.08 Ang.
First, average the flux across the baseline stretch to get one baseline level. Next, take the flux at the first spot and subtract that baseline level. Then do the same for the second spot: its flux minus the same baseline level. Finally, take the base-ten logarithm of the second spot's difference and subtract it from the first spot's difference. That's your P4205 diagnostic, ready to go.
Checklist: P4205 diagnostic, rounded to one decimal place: 1.0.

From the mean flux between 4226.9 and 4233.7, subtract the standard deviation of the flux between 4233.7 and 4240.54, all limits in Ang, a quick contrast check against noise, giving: 6.52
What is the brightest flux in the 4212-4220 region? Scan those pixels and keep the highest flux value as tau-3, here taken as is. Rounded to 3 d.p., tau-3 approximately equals 6.932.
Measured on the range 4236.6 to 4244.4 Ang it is 7.420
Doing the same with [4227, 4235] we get 6.960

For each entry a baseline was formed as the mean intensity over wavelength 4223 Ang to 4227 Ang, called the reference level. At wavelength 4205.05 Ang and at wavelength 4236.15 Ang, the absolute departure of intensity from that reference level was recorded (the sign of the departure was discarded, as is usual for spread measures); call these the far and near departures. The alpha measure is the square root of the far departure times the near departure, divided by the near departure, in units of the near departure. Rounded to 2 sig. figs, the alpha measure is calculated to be 0.82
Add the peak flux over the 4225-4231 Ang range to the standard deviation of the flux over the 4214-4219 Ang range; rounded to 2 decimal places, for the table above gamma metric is 6.58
